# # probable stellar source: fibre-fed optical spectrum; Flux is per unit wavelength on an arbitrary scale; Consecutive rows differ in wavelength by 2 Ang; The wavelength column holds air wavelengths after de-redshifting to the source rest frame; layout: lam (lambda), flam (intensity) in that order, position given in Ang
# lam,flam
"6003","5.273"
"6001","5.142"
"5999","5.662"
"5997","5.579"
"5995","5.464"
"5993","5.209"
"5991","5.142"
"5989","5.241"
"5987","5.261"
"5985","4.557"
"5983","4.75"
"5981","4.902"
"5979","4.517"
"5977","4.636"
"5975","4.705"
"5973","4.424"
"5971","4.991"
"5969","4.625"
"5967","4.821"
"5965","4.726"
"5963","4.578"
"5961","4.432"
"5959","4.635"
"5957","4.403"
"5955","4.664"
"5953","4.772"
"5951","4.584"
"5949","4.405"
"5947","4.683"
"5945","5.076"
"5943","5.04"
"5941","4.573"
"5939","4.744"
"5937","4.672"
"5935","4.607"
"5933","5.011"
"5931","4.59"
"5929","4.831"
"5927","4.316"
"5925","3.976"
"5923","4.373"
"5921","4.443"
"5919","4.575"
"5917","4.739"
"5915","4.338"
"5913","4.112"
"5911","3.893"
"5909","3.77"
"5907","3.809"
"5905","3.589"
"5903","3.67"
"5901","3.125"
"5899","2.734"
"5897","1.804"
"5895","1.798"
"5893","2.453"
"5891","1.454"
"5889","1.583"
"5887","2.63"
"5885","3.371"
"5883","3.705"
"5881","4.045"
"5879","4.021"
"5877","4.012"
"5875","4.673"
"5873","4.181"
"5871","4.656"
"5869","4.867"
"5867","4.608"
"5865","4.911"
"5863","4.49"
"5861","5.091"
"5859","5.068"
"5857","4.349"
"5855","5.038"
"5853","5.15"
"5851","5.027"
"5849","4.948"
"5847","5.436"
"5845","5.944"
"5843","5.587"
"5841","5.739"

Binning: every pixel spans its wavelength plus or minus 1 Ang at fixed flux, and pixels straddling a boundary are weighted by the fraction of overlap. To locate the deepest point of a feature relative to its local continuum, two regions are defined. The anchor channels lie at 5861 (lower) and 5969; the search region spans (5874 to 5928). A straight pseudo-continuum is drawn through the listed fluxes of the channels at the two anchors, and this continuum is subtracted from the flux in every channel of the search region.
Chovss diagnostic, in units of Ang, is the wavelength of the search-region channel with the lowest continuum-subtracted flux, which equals 5891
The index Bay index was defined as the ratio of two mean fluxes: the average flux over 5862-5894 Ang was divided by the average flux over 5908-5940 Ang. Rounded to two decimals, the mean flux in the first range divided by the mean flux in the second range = 0.84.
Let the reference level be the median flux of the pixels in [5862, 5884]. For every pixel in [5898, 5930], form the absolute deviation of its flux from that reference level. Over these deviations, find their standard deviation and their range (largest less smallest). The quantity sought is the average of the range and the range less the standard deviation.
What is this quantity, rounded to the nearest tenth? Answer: 1.5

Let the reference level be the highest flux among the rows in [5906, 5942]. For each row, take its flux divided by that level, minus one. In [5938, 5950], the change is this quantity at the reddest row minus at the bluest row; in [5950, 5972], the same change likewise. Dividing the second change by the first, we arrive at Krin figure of -1.2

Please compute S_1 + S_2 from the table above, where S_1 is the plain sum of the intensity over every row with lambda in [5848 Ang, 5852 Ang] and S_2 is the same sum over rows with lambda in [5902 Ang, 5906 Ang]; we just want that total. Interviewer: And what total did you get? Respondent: 17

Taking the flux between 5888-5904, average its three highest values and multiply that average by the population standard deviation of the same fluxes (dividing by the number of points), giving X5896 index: 2.4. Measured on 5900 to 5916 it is 1.4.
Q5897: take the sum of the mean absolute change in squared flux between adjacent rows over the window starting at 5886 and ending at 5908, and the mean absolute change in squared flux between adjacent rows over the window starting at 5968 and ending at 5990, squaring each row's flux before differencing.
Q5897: 5.11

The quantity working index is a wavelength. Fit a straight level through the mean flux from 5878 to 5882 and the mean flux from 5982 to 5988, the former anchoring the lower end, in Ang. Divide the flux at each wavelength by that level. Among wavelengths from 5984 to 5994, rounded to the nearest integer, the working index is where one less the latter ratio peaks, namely 5985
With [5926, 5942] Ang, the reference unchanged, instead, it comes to 5927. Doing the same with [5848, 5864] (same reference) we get 5857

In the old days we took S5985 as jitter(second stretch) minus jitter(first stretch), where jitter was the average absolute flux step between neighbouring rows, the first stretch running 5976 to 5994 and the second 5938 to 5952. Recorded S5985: 0.04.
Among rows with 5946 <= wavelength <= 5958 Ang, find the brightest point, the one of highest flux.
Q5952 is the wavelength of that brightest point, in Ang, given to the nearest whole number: 5953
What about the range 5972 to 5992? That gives 5987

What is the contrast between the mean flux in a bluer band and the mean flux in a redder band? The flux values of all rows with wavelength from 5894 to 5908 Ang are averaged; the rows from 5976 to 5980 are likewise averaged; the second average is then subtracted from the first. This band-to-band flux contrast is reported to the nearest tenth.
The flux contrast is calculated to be -1.6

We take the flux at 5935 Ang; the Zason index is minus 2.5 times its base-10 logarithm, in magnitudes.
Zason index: -1.66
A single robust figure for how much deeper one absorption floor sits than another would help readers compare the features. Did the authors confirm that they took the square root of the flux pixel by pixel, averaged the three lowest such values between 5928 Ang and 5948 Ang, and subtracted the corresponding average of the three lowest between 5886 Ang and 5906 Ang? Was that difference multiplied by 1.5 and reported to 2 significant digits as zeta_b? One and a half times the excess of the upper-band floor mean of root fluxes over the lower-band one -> 1.3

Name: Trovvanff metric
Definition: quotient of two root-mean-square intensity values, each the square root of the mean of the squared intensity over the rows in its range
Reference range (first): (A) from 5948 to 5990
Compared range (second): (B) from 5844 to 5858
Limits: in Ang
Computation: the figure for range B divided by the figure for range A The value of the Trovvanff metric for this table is 1.09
